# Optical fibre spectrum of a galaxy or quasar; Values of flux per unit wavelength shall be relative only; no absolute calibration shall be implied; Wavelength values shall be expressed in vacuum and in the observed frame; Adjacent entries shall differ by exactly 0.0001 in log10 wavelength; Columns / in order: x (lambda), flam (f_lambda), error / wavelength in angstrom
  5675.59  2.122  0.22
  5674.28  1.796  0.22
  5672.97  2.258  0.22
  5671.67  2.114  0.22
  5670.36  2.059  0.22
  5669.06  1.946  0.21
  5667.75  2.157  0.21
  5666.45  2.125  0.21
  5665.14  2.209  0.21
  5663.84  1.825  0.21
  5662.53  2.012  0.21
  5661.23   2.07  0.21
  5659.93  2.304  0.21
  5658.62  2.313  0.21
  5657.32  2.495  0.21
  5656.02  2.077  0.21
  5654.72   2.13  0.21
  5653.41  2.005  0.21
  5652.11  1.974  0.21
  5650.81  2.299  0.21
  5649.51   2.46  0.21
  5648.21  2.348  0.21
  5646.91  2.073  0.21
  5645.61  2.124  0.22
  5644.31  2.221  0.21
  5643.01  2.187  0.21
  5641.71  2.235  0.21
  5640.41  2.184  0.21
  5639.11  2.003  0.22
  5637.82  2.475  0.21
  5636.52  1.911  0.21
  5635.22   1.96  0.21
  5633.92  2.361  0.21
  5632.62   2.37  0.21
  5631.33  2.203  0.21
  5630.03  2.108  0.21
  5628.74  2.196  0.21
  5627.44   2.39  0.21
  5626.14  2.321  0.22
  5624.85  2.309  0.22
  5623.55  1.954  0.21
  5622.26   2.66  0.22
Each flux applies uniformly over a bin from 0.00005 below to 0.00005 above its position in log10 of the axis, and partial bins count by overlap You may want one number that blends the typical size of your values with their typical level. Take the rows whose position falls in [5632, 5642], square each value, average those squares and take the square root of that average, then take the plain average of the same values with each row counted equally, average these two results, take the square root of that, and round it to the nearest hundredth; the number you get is 1.48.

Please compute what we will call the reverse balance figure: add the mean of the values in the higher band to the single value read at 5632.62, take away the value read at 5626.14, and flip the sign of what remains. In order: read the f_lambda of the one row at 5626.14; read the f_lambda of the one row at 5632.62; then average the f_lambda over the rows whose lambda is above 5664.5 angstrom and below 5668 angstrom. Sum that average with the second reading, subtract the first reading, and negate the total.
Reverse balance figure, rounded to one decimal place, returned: -2.2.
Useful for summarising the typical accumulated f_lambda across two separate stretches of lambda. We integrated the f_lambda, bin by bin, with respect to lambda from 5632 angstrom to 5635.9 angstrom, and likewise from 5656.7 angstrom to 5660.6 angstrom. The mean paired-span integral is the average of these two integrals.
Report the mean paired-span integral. 9.0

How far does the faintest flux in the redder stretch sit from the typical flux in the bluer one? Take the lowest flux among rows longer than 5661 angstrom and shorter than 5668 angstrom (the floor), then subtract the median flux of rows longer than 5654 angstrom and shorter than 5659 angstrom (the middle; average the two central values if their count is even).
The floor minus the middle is -0.40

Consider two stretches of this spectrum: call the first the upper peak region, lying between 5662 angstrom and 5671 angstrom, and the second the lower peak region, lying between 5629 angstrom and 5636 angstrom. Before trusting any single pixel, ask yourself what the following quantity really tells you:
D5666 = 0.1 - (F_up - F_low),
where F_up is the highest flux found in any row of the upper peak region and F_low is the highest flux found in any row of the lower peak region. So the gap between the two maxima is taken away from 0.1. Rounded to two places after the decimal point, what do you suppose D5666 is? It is 0.26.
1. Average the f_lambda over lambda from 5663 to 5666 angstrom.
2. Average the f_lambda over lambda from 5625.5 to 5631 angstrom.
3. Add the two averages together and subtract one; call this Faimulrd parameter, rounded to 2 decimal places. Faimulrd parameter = 3.27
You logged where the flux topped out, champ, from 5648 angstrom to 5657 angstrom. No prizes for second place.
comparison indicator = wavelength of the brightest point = 5649.51 angstrom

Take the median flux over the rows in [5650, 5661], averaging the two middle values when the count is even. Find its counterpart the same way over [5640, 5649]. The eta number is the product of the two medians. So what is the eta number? 4.84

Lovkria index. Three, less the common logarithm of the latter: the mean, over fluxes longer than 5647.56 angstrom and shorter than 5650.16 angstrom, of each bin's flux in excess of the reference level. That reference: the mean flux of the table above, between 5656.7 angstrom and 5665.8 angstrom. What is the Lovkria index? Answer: 3.64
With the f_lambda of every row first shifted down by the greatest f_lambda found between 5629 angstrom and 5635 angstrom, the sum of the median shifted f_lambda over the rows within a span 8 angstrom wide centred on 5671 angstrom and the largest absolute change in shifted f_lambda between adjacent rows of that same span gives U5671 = 0.18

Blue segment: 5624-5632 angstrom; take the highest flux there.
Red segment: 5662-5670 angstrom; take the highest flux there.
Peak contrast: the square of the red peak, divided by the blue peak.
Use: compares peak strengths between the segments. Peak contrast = 2.04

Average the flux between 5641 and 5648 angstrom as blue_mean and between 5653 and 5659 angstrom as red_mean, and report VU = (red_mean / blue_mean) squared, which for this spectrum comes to 1.03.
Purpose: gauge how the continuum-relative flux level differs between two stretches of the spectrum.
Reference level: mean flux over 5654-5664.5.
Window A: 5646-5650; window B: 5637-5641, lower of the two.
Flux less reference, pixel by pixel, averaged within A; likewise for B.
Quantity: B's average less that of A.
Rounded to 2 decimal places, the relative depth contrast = -0.07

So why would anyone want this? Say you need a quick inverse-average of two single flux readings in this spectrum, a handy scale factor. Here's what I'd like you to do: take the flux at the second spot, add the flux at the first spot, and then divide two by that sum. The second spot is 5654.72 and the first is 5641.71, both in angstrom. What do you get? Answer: 0.46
